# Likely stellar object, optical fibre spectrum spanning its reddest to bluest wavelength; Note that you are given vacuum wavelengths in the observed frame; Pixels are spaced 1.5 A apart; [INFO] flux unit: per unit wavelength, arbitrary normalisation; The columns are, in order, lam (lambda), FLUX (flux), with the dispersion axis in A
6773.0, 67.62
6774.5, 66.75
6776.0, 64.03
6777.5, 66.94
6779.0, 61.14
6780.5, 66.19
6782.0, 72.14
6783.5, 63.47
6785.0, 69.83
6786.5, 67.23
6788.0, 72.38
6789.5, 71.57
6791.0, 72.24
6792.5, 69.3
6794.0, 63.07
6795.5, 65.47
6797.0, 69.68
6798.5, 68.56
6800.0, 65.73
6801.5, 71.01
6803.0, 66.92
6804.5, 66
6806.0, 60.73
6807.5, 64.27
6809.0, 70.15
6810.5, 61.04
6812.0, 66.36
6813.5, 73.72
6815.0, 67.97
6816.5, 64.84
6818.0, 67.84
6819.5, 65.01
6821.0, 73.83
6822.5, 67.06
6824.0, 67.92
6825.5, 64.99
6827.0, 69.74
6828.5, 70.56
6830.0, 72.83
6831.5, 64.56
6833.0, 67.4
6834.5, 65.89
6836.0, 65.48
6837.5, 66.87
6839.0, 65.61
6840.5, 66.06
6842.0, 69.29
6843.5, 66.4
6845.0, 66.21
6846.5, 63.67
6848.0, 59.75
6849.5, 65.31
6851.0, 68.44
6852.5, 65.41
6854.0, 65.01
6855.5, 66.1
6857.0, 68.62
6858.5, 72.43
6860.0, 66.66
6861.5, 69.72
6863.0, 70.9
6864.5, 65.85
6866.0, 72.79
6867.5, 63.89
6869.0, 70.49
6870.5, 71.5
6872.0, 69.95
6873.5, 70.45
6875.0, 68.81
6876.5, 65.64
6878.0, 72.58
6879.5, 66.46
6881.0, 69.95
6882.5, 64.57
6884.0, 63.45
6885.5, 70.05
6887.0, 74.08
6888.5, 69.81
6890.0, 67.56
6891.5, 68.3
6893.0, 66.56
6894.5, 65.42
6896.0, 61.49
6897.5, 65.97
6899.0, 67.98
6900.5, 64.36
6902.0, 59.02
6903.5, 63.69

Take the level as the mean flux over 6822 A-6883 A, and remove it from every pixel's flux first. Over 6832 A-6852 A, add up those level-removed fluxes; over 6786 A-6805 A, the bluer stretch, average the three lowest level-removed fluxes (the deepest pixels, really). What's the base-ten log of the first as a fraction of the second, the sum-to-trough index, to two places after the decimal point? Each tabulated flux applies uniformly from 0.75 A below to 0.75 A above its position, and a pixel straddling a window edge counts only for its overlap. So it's 0.90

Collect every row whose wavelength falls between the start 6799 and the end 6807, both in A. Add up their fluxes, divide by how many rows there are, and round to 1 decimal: 66.1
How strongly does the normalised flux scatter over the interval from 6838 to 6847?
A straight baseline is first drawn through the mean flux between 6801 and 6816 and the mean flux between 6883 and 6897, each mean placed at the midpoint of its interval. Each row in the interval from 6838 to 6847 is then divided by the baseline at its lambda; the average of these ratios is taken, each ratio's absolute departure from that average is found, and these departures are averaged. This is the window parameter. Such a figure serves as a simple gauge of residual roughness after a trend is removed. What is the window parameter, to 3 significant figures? 0.0163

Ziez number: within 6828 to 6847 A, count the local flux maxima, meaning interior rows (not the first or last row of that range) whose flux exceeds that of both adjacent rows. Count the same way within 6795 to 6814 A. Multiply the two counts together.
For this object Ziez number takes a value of 12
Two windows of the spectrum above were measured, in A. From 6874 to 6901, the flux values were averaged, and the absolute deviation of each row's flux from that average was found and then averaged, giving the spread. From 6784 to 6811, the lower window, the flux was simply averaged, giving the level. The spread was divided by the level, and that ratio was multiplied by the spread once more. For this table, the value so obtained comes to 0.093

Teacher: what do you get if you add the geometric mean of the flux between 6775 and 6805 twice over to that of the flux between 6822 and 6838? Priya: 203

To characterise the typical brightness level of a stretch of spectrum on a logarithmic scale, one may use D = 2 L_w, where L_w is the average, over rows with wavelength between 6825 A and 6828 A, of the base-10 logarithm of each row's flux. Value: 3.66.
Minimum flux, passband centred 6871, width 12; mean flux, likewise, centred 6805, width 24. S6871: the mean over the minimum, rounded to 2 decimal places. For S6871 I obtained 1.04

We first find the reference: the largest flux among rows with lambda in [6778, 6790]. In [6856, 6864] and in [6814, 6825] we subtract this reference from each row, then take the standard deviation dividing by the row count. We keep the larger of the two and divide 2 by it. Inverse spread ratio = 0.723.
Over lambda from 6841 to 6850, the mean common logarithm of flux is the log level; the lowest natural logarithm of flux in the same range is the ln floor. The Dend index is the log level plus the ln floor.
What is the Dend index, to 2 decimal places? 5.90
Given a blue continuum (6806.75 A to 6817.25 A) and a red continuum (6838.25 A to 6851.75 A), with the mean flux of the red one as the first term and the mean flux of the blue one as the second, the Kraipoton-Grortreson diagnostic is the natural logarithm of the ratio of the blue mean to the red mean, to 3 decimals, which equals 0.019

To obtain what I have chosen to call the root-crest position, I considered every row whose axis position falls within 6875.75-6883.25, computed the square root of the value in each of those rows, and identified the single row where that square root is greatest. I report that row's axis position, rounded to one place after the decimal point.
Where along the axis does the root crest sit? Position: 6878.0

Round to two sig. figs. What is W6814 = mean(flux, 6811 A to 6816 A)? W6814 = 69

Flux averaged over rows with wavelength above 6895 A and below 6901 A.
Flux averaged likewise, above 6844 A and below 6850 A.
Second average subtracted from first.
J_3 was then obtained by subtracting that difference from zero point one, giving -1.1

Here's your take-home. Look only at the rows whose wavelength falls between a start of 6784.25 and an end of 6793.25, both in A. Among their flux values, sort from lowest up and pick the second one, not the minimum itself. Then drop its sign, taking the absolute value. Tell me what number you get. 69.3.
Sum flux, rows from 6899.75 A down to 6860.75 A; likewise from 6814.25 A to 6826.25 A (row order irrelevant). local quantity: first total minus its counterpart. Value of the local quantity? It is 1235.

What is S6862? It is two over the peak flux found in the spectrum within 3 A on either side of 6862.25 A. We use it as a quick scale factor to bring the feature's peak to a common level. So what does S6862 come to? 0.0282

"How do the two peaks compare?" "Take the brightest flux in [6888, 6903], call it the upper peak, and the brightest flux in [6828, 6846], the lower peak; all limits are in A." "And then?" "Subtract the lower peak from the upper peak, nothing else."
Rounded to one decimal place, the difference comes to -3.0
